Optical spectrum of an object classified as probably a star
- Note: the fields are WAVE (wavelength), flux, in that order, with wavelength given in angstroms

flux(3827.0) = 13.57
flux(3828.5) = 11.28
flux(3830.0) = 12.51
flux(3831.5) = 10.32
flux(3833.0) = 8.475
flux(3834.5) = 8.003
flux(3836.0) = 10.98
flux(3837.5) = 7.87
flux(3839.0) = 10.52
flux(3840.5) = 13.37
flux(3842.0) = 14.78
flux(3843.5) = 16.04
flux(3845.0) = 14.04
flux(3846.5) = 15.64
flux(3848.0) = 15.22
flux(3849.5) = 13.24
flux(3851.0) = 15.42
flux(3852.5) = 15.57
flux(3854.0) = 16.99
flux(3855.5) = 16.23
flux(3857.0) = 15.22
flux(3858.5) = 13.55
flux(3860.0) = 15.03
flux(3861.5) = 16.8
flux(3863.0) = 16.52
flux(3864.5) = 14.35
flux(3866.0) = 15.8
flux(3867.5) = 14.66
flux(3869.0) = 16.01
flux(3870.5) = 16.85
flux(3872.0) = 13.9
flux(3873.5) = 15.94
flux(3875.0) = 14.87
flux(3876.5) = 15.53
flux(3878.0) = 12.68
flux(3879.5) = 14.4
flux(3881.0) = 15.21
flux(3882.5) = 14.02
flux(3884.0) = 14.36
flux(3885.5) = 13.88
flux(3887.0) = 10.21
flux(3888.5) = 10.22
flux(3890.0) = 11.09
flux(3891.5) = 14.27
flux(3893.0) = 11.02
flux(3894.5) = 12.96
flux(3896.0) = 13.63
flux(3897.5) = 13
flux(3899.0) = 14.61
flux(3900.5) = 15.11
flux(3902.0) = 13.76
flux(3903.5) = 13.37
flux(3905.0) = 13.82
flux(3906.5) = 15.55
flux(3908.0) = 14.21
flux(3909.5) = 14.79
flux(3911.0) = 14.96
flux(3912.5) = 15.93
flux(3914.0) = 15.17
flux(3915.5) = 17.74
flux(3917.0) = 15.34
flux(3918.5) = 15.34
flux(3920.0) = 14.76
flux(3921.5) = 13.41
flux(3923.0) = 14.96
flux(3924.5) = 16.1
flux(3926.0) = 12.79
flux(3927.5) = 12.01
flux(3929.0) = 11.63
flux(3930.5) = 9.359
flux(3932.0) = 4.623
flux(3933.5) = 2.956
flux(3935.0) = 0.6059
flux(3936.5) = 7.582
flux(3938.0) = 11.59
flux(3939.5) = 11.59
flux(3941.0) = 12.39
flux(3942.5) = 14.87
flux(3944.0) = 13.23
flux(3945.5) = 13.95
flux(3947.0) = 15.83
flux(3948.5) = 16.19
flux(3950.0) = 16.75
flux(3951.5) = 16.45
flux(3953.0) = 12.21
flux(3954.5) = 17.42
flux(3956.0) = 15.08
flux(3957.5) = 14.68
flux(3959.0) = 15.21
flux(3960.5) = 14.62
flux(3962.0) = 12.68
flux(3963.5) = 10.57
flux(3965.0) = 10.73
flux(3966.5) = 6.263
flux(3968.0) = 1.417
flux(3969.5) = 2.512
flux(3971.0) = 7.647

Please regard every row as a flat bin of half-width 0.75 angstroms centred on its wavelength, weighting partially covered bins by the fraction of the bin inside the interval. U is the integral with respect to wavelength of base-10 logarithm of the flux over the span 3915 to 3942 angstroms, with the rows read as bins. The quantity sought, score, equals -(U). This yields -26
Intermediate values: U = 26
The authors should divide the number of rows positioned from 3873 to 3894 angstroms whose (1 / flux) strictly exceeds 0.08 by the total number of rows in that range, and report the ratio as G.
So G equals 0.29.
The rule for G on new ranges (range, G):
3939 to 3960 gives 0.21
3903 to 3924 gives 0.00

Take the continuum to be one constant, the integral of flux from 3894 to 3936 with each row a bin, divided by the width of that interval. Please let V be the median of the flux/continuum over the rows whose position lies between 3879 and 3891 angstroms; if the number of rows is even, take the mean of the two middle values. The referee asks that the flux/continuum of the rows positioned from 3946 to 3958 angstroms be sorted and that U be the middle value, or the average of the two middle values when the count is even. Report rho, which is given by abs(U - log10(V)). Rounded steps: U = 1.24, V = 1.08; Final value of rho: 1.21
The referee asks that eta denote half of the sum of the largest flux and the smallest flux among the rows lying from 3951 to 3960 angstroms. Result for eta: 14.8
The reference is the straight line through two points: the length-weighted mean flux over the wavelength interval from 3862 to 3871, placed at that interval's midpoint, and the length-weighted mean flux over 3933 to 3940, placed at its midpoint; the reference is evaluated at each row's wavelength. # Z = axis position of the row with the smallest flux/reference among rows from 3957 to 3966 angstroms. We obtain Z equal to 3963.5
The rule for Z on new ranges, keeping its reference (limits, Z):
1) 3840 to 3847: 3840.5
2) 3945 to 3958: 3945.5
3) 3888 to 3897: 3888.5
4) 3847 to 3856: 3849.5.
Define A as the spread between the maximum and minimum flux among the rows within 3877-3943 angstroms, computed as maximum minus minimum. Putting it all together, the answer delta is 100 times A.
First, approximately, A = 17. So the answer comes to 1713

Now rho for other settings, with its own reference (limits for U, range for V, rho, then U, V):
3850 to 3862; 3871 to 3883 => 1.15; 1.20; 1.13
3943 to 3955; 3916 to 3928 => 1.18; 1.24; 1.15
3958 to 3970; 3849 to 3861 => 0.75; 0.82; 1.19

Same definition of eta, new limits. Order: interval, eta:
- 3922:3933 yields 10.4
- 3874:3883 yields 14.1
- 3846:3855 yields 15.1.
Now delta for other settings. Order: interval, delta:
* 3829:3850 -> 817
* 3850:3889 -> 678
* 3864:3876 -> 295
